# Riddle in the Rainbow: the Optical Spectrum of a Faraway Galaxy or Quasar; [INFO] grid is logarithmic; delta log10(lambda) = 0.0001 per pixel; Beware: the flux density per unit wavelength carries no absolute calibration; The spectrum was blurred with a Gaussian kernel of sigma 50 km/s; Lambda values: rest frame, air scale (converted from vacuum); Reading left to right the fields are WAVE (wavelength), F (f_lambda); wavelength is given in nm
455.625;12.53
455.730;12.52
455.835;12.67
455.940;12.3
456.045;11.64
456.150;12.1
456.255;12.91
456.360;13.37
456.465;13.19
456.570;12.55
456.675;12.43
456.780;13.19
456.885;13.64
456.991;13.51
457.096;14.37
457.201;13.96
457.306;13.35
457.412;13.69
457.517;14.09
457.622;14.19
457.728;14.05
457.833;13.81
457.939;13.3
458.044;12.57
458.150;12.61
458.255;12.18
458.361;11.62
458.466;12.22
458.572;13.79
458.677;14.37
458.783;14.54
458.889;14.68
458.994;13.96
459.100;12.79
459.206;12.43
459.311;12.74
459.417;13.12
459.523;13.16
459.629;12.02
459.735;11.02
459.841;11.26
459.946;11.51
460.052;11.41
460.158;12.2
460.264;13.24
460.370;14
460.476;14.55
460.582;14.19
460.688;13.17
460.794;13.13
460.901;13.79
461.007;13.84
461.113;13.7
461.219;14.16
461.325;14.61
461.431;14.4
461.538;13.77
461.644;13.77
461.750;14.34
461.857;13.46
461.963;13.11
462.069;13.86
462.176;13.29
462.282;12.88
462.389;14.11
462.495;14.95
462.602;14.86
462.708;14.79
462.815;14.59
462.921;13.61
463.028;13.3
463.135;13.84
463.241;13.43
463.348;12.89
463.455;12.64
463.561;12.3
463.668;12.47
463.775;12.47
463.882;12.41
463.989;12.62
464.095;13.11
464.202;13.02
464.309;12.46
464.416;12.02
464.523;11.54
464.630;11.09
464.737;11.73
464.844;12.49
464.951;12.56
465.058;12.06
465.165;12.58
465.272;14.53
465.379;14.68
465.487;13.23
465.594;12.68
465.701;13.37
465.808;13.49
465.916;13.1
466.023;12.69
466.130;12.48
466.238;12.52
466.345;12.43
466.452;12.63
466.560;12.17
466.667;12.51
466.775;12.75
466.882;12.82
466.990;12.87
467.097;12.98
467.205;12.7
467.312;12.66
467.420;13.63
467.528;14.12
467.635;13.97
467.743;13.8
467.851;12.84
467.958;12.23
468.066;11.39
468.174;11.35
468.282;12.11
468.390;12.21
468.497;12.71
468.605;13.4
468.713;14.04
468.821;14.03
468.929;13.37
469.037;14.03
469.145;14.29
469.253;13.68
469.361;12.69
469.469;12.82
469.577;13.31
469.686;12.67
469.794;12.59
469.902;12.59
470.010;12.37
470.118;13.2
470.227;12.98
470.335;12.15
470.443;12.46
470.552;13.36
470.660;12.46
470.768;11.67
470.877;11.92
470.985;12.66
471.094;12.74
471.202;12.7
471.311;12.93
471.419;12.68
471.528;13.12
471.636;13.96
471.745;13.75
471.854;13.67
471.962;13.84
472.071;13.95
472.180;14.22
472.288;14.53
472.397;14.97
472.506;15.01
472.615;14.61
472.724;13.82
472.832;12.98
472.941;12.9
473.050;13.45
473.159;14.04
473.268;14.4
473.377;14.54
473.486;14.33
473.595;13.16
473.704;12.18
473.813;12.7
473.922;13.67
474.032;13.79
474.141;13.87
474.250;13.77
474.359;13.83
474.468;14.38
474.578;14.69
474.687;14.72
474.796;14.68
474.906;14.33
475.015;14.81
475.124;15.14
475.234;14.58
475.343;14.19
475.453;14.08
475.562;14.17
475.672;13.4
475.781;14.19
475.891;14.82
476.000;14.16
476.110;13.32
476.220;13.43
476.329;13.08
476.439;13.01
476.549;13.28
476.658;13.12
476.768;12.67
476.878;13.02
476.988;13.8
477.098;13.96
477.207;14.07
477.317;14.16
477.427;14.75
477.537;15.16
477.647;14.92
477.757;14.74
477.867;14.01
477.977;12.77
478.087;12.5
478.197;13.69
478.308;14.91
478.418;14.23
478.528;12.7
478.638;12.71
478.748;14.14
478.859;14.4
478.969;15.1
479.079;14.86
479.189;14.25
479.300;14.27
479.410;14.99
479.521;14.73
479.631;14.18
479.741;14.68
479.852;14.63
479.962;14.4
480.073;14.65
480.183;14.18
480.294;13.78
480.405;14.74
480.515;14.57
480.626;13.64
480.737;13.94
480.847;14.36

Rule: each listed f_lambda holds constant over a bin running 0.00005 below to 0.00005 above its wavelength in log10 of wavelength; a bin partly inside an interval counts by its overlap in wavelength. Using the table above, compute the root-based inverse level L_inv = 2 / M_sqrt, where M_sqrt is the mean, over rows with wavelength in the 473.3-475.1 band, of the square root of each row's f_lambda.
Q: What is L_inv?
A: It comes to 0.535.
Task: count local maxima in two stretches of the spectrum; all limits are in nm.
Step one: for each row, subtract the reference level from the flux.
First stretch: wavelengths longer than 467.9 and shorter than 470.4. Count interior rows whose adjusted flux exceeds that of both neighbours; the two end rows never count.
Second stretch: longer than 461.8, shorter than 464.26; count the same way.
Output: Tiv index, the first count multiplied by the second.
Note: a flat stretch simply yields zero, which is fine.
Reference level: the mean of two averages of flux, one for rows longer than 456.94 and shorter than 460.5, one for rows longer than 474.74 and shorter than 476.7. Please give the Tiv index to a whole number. 16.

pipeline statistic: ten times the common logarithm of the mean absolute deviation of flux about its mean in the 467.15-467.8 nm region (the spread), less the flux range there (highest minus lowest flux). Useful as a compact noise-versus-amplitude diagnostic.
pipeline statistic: -4.2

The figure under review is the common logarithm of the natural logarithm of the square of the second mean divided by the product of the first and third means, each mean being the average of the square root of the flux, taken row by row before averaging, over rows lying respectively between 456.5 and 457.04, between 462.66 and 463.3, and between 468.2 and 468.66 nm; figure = -1.09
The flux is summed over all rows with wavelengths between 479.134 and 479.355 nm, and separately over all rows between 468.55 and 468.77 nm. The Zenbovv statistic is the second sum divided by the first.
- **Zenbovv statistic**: 0.96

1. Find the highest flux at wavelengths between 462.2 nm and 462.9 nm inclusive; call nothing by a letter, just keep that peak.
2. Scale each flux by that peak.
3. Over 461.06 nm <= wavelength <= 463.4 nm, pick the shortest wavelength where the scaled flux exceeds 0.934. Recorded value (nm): 461.219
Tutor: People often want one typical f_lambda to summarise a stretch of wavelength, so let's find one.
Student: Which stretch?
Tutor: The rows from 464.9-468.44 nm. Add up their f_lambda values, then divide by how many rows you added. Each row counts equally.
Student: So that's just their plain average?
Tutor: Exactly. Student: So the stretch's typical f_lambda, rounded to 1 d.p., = 12.9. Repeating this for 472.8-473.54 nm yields 13.8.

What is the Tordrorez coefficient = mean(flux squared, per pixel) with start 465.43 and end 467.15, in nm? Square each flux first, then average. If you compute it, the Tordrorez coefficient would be 164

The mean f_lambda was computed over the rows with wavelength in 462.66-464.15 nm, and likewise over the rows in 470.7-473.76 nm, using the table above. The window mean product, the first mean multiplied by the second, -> 178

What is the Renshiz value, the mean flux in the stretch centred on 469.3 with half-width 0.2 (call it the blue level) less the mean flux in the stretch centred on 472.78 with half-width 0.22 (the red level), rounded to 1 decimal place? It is -0.2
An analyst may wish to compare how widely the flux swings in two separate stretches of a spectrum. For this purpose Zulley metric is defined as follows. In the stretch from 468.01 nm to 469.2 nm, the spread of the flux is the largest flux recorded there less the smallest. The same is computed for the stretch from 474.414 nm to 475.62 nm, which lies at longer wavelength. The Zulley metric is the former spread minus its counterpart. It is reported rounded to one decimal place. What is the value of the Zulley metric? 1.9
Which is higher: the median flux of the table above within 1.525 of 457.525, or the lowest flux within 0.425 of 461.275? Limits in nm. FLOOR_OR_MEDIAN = 13.7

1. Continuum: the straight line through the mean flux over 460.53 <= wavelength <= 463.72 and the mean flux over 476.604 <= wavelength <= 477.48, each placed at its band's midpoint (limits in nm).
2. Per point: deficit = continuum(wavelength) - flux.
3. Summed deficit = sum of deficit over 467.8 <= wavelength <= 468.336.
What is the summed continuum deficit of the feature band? 8.6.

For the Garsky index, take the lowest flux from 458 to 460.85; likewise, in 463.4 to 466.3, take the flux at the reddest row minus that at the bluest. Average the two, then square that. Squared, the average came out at 29.7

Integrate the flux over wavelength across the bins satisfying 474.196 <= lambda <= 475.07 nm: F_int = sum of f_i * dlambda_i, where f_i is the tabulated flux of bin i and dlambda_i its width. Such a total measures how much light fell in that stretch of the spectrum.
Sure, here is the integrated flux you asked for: 13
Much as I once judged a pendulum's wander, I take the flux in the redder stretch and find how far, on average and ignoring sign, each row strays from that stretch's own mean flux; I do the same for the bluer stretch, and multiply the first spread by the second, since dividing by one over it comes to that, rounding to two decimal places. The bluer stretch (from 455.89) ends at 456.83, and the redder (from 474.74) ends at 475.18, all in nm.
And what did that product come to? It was 0.11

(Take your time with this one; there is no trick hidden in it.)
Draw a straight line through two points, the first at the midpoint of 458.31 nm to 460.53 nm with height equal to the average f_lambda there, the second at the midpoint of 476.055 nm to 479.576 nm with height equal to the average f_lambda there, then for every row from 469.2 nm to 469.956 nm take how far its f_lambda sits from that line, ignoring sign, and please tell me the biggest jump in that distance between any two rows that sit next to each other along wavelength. 0.65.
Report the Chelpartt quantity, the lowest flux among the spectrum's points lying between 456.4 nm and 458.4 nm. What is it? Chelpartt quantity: 11.62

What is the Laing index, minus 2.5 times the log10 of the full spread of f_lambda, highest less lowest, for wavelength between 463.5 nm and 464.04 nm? 1.2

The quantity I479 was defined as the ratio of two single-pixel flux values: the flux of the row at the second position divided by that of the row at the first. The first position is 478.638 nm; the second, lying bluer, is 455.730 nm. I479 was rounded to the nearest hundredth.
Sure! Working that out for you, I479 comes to 0.99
